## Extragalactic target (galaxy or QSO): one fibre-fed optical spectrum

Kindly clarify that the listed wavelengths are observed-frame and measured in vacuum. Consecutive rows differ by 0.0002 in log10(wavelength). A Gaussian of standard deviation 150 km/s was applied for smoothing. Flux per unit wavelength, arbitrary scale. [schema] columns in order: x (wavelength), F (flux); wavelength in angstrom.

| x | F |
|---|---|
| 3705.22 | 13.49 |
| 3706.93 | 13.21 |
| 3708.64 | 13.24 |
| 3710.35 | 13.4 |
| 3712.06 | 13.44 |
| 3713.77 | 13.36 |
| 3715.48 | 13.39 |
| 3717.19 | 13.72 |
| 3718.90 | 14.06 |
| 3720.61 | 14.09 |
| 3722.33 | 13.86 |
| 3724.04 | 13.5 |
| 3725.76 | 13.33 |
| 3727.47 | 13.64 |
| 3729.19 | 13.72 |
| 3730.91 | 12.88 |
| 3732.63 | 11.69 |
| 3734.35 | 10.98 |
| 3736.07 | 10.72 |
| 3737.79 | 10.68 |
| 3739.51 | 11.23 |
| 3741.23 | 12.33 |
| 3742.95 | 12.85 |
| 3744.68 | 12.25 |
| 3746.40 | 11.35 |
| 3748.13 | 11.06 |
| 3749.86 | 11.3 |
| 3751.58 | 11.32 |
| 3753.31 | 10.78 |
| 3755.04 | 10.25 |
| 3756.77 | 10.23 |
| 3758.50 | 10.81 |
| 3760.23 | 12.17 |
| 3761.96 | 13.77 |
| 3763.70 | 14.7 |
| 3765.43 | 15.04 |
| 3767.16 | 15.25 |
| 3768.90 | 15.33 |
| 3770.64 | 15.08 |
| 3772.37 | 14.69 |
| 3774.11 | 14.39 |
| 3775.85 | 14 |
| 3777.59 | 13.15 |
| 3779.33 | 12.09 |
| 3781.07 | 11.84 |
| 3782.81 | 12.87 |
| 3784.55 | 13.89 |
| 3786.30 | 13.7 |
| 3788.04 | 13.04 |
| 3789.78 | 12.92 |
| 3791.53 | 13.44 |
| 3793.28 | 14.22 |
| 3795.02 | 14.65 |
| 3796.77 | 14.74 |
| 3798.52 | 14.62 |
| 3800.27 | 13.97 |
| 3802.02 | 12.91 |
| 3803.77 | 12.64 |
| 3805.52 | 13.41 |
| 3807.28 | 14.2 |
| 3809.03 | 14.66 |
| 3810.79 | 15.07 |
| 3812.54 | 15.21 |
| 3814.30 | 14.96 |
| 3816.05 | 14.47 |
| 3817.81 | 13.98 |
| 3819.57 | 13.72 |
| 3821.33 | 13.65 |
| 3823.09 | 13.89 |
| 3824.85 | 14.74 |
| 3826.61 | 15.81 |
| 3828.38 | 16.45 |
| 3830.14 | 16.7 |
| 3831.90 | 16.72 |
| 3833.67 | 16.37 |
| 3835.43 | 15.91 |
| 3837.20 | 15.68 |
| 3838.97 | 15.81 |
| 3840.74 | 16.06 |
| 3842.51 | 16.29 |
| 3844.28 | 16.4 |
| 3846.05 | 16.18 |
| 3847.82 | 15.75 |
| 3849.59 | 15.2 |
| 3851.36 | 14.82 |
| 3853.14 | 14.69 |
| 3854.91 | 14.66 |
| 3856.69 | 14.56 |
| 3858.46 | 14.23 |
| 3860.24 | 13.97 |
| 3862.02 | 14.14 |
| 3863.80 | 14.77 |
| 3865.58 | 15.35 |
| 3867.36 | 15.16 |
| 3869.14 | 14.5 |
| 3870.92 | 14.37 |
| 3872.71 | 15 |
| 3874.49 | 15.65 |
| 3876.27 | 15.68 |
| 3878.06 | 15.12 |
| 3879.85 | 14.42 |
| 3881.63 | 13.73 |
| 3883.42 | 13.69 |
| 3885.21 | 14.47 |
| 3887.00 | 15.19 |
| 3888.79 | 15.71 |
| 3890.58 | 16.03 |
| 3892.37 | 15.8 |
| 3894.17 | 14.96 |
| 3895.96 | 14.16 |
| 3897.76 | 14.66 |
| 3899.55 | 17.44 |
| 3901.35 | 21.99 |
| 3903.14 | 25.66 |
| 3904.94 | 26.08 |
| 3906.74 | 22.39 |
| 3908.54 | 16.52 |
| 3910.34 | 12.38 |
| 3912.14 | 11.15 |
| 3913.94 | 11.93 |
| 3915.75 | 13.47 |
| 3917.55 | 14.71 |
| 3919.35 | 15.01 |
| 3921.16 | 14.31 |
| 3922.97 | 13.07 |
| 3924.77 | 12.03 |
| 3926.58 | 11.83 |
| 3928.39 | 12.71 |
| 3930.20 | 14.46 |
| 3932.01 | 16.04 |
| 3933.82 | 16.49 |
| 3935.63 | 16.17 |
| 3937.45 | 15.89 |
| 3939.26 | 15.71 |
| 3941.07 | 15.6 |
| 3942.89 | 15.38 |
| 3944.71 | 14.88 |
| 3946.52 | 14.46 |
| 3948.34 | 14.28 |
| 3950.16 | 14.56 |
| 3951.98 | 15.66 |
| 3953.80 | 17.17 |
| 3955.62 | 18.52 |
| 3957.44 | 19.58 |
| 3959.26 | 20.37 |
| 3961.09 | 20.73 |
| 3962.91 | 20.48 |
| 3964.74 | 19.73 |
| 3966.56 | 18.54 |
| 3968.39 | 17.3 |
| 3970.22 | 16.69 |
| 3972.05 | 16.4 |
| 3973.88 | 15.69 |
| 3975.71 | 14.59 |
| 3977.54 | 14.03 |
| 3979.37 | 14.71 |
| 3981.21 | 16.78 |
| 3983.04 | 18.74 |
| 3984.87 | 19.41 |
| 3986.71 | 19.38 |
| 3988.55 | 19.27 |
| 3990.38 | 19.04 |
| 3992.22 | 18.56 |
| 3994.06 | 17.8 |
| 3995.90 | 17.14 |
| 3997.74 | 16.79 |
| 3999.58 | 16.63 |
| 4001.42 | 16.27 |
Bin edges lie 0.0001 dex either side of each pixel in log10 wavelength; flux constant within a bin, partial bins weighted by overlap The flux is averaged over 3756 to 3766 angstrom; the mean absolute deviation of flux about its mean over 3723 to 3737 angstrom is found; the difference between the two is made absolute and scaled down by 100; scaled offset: 0.117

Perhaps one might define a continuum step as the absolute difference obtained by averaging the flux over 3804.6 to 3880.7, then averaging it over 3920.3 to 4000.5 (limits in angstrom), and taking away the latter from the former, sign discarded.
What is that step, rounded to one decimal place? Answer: 1.5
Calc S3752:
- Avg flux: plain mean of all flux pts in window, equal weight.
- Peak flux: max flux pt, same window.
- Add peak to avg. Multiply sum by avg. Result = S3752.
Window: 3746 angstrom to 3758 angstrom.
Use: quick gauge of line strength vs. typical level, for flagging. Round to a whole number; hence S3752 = 242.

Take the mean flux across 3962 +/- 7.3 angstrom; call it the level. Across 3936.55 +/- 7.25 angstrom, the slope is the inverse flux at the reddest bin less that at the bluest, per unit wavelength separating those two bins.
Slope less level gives -19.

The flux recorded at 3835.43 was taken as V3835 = 15.91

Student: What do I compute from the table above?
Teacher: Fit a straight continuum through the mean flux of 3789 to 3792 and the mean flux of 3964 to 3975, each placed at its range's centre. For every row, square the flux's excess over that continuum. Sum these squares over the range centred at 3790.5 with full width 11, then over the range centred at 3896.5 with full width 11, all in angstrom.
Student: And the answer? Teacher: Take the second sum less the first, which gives 42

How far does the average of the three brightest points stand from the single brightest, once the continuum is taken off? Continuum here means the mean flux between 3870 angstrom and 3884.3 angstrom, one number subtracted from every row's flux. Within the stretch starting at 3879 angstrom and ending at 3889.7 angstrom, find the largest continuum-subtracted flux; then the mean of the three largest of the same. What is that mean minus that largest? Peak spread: -0.59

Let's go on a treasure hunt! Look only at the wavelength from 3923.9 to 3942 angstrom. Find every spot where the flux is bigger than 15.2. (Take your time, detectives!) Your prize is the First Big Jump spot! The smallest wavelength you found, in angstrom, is 3932.01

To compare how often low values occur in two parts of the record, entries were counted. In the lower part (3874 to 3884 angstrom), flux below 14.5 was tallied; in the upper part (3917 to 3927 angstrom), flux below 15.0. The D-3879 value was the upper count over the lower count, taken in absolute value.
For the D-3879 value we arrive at 1.67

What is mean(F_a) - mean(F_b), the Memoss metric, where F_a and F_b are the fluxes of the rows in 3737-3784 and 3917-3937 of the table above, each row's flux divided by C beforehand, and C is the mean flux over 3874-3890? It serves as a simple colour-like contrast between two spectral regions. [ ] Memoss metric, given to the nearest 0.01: -0.11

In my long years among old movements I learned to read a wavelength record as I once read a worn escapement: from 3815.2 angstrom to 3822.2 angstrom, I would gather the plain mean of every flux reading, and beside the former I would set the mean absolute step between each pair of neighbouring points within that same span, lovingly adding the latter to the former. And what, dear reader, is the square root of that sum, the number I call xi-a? 3.77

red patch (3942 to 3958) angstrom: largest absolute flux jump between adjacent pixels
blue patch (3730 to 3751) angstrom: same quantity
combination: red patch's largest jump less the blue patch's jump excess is 0.3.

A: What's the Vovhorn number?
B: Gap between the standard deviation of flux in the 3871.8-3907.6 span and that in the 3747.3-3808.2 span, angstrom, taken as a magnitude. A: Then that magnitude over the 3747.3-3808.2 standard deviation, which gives 1.5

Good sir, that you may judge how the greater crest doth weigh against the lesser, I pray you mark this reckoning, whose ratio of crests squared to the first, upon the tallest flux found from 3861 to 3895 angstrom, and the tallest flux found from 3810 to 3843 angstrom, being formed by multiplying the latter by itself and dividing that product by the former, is 17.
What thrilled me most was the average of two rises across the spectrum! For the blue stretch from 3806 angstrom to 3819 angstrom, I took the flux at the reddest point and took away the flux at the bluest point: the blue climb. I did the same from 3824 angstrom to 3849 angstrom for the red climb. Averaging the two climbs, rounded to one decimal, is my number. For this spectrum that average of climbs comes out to 0.4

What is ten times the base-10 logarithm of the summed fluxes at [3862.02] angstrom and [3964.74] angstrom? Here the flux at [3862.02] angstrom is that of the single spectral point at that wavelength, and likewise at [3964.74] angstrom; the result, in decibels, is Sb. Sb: 15.3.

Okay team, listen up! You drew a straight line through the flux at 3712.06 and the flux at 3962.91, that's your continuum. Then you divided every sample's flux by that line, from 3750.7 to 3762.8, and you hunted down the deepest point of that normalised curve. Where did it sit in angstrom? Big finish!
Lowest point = 3756.77 angstrom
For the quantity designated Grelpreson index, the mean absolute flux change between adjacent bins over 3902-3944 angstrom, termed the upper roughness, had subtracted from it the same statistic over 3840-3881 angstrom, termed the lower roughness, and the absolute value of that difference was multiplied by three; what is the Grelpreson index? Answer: 2.8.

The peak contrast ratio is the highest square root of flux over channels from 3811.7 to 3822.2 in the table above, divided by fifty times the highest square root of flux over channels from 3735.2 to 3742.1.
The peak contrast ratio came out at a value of 0.0222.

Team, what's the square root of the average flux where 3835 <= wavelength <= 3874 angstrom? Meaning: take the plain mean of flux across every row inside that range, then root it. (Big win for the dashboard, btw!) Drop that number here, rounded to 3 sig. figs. 3.89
